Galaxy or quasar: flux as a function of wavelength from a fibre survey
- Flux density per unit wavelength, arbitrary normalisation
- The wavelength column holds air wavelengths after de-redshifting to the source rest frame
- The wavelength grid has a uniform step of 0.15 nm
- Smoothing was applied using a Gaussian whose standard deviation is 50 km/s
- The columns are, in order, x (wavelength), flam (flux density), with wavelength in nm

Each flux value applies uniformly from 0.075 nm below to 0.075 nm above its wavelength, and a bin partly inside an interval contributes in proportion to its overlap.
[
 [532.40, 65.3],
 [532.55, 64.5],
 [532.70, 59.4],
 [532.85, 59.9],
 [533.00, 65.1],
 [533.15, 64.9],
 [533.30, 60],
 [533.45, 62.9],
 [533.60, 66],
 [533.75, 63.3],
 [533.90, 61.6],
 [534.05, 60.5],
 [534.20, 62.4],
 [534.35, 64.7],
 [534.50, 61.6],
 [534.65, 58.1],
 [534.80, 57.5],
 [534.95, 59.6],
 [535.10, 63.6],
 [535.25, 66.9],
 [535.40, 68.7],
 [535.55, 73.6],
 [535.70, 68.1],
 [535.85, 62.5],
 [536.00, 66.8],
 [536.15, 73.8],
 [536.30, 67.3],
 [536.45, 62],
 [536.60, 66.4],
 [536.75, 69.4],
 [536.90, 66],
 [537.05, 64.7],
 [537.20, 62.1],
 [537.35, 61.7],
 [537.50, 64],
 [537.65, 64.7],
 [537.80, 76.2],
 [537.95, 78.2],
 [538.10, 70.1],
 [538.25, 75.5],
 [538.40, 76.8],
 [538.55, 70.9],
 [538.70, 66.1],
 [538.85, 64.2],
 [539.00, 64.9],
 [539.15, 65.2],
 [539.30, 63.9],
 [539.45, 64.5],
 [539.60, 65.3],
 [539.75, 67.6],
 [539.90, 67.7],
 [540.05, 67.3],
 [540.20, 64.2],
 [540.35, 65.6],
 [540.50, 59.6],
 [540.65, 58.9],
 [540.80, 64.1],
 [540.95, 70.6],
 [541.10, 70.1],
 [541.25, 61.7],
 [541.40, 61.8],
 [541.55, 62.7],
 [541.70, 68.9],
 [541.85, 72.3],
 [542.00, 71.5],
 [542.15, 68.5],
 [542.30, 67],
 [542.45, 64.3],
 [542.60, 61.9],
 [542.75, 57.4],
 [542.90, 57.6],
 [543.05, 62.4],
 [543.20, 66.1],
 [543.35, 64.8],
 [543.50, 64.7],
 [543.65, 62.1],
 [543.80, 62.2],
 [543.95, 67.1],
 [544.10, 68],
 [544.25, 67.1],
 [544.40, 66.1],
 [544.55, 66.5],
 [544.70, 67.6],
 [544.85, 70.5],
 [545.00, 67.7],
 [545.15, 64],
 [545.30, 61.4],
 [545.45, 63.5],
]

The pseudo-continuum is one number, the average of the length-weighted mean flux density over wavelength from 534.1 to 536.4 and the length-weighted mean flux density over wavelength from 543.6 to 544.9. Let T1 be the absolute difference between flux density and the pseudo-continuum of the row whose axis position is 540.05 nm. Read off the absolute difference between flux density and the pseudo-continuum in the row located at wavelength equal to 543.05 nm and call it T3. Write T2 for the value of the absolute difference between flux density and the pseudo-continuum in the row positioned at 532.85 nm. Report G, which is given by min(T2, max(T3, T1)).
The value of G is 3.2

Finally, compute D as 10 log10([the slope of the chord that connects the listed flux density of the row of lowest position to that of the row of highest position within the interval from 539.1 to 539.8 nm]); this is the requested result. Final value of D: 6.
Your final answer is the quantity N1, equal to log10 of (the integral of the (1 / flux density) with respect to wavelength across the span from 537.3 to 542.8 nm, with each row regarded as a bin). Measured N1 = -1.08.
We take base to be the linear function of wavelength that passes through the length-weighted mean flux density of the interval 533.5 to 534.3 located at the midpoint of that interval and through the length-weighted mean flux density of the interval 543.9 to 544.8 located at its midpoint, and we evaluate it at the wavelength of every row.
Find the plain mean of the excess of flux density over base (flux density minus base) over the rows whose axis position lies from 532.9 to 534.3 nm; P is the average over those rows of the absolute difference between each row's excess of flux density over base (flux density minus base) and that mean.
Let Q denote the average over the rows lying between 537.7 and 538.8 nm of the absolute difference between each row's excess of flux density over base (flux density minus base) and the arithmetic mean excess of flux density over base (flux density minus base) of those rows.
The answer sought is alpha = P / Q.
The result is 0.45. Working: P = 1.7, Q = 3.8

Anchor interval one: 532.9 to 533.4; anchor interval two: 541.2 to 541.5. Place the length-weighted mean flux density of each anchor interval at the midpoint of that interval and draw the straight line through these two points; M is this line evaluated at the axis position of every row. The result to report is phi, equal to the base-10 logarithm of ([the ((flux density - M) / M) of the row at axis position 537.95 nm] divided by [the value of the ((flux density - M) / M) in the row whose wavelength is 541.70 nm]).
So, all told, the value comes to 0.34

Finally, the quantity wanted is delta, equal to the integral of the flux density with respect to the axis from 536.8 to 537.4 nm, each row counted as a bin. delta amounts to 38.4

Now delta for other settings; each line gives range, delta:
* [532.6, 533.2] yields 37.4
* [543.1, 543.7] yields 38.7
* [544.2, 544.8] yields 40.2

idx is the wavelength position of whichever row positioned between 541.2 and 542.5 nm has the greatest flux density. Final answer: 541.85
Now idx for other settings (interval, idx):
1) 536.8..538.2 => 537.95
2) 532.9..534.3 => 533.60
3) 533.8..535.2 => 534.35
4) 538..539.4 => 538.40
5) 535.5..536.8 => 536.15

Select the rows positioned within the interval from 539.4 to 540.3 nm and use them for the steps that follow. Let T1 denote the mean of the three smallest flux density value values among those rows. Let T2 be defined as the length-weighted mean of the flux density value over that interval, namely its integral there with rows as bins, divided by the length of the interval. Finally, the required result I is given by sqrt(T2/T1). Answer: 1.011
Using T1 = 64.7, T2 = 66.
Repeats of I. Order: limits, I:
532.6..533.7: 1.024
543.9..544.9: 1.007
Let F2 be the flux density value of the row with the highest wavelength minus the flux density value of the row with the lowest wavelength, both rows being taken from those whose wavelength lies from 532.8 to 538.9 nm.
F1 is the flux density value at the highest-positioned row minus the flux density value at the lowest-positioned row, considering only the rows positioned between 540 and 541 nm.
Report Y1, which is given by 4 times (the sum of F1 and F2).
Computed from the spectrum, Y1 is 30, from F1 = 3.3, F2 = 4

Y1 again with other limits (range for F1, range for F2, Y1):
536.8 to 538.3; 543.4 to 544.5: 44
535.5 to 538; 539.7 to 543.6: 7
